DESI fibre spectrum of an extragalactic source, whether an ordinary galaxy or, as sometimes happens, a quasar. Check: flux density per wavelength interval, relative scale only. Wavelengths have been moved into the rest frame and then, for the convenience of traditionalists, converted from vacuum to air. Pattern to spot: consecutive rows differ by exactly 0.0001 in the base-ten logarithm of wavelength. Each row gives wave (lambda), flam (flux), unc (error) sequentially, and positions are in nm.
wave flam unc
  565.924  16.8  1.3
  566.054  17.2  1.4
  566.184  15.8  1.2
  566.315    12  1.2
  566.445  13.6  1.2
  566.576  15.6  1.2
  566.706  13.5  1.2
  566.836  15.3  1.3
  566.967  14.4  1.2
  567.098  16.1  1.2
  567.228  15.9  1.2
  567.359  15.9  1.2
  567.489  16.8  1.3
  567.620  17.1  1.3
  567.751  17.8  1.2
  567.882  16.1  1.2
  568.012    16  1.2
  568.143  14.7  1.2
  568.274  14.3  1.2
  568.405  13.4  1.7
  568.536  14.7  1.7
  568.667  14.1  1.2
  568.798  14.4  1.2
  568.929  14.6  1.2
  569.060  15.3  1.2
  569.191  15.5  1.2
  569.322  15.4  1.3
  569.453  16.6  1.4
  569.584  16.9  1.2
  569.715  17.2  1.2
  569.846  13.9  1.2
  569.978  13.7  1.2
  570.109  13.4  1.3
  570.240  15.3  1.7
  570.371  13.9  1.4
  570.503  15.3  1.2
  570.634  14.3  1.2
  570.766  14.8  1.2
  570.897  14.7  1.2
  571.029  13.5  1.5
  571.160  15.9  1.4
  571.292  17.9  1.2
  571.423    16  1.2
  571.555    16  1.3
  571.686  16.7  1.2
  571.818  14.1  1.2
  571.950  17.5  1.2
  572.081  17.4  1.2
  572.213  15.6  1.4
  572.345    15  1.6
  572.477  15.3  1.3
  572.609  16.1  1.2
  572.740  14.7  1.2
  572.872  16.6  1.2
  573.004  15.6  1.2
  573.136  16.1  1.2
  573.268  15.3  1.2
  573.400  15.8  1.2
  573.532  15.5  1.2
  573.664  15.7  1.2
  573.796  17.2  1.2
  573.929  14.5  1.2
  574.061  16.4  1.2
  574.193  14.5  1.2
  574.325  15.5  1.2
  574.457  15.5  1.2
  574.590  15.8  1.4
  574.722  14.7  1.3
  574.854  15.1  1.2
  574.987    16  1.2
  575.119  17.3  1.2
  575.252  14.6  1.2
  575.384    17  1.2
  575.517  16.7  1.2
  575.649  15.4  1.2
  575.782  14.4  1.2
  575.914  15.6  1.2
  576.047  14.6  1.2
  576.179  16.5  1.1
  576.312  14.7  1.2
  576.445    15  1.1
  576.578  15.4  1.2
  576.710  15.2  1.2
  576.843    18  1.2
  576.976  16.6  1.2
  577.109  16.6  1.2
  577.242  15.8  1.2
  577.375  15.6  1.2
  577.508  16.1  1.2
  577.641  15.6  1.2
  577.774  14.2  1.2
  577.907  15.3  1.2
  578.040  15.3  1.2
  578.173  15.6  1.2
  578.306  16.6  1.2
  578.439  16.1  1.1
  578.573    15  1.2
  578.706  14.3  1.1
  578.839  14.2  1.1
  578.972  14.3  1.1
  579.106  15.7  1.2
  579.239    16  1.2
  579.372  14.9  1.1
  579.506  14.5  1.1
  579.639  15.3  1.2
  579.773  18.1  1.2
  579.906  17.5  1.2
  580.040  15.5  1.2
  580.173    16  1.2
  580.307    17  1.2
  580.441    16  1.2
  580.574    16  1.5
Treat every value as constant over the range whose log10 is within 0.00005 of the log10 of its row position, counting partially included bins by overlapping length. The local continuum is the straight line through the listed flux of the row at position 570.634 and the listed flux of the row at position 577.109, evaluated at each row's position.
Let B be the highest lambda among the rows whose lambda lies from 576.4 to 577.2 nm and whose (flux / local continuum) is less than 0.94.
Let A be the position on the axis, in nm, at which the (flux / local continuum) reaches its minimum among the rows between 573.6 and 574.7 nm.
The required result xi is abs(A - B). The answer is 2.52 nm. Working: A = 574.193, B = 576.710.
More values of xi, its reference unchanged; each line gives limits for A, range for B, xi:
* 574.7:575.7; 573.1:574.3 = 1.06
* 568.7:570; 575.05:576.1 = 6.07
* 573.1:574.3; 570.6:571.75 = 3.16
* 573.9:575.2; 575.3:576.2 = 1.85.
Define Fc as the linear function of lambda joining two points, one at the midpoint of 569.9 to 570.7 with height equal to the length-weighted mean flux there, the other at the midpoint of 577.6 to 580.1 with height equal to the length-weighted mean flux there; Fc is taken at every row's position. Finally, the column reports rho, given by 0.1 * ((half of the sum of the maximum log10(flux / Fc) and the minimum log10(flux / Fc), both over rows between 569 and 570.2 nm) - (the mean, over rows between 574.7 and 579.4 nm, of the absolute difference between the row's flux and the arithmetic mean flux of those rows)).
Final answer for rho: -0.072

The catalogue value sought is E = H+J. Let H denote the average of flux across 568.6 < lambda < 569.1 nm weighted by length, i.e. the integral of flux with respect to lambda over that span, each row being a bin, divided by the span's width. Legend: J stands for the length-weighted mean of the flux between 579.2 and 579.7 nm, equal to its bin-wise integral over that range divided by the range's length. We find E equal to 29.7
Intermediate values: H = 14.6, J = 15.14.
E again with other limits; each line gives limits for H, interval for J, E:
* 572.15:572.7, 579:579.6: 30.7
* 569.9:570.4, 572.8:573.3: 30.0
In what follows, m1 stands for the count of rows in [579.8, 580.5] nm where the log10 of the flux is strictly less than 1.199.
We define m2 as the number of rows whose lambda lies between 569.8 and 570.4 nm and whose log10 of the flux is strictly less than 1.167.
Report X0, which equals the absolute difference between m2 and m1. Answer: 3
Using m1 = 1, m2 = 4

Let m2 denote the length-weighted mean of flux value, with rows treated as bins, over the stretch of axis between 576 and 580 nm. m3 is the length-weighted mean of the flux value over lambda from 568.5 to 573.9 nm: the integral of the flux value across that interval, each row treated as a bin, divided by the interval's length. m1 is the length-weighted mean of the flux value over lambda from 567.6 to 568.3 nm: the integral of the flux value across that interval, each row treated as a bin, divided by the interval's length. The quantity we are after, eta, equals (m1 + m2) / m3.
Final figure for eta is 2.05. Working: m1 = 16.02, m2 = 15.6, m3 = 15.4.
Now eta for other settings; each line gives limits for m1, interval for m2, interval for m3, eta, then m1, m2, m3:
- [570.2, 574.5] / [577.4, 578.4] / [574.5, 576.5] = 2.00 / 15.59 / 15.6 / 15.6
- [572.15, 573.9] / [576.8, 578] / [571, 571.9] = 1.99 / 15.70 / 15.9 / 15.9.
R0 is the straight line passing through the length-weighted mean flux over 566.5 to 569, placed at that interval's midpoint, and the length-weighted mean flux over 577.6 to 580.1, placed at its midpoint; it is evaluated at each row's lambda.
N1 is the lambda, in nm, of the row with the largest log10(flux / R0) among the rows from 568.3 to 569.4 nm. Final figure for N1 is 569.191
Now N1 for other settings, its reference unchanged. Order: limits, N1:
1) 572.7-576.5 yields 575.119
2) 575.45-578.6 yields 576.843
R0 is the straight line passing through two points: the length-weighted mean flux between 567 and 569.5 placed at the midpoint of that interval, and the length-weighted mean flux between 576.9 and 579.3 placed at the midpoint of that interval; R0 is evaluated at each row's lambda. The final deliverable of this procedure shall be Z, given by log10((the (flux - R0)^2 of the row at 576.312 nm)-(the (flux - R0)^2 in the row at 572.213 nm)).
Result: -0.2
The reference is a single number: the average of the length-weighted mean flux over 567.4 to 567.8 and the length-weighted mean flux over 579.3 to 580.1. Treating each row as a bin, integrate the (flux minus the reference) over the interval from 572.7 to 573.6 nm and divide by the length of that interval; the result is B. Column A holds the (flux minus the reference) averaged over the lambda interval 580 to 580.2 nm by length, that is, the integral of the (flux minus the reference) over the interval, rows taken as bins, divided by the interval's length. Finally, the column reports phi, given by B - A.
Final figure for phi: 0.0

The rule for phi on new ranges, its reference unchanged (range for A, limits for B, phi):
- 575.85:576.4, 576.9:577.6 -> 0.8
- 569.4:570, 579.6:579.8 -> 0.8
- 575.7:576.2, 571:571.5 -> 0.8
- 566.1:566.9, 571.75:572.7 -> 1.5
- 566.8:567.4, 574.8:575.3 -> 0.3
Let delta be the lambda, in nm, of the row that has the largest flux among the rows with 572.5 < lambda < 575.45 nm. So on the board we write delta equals 575.119 nm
